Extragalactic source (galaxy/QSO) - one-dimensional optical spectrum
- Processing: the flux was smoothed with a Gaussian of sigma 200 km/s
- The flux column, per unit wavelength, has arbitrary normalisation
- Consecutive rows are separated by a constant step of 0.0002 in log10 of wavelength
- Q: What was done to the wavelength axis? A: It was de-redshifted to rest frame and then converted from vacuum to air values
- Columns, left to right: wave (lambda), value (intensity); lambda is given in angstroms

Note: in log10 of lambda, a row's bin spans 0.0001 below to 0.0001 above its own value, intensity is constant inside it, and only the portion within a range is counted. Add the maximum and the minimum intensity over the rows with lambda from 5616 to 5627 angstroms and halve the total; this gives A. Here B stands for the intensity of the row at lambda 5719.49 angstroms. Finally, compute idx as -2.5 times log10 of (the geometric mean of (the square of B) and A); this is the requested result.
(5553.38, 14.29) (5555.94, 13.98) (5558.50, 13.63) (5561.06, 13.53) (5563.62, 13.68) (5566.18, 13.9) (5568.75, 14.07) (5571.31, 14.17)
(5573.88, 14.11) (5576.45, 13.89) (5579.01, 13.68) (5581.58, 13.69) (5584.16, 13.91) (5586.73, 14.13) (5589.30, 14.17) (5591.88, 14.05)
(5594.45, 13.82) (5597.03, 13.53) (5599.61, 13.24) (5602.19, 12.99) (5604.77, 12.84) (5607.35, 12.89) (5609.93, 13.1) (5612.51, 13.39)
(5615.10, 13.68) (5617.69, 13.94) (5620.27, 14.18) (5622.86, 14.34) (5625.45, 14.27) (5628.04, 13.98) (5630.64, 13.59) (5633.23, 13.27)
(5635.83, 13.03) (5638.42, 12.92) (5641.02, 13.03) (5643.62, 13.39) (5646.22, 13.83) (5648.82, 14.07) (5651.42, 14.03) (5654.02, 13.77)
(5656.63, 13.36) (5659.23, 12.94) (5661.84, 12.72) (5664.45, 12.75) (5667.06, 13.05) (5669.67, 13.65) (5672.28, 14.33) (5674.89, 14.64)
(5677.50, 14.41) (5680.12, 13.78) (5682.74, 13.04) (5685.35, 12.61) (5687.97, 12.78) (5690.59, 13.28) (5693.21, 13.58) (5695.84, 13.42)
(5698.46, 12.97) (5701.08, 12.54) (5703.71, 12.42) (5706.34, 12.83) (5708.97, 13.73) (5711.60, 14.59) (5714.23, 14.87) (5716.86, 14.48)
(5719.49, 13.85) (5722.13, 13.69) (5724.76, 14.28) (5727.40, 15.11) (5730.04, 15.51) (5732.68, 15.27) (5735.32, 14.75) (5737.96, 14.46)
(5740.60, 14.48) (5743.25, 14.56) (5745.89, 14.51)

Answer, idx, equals -4.29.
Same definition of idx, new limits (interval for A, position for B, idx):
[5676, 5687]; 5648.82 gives -4.28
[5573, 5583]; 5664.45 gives -4.19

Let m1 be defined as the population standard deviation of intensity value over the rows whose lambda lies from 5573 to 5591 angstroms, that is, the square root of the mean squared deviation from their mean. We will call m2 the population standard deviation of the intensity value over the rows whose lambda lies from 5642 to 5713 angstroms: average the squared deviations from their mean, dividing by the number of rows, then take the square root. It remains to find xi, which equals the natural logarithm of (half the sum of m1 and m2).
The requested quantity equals -0.9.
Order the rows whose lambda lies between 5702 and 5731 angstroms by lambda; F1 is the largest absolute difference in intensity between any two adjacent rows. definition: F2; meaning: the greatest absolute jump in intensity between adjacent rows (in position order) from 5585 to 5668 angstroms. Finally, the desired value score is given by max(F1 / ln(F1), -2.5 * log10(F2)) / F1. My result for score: 1.0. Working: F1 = 0.90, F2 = 0.44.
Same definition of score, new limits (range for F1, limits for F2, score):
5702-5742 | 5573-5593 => 1.8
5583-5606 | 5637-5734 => 0.4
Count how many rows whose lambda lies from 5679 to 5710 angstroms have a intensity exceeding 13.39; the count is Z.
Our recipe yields 4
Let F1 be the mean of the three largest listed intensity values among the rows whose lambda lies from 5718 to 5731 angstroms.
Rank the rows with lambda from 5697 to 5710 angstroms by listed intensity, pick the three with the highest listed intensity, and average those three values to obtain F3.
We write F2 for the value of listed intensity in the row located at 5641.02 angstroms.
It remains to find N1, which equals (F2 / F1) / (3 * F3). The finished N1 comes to 0.0220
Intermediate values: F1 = 15.0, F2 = 13.03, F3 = 13.2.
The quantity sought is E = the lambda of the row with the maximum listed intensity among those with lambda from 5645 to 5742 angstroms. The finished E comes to 5730.04 angstroms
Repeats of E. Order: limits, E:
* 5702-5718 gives 5714.23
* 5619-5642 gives 5622.86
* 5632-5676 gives 5674.89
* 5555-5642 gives 5622.86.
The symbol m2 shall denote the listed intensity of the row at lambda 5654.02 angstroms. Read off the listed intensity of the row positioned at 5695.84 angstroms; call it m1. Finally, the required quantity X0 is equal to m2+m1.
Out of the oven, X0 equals 27.2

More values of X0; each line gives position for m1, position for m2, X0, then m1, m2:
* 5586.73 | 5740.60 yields 28.6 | 14.13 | 14.48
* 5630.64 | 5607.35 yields 26.5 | 13.59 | 12.89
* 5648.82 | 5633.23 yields 27.3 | 14.07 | 13.27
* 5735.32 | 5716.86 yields 29.2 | 14.75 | 14.48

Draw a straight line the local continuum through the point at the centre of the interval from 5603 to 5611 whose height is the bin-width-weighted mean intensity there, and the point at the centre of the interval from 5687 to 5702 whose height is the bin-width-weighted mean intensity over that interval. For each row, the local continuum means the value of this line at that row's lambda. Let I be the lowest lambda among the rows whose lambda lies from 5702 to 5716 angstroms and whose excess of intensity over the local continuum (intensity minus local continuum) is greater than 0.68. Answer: 5711.60 angstroms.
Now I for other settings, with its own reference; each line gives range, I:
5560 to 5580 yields 5563.62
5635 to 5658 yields 5646.22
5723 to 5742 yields 5724.76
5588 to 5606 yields 5589.30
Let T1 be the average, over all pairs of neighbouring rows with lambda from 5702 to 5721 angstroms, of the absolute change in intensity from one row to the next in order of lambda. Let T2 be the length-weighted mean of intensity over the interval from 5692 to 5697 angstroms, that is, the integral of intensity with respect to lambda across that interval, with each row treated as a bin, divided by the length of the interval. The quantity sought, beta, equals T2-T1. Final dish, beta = 12.9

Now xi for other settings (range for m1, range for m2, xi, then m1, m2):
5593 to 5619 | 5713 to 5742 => -0.8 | 0.37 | 0.54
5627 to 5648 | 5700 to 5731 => -0.4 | 0.37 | 0.96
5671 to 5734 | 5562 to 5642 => -0.4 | 0.90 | 0.46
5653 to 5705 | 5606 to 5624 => -0.6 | 0.63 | 0.51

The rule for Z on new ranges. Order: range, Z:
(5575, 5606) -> 9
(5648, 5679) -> 7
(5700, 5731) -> 9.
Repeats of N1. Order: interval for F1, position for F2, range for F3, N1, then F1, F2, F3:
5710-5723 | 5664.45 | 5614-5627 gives 0.0203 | 14.6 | 12.75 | 14.3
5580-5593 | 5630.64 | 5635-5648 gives 0.0239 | 14.1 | 13.59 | 13.4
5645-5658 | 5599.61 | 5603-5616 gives 0.0236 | 14.0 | 13.24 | 13.4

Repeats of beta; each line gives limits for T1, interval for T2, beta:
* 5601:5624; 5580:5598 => 13.7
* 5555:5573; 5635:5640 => 12.8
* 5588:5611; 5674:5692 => 13.3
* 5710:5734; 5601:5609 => 12.5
